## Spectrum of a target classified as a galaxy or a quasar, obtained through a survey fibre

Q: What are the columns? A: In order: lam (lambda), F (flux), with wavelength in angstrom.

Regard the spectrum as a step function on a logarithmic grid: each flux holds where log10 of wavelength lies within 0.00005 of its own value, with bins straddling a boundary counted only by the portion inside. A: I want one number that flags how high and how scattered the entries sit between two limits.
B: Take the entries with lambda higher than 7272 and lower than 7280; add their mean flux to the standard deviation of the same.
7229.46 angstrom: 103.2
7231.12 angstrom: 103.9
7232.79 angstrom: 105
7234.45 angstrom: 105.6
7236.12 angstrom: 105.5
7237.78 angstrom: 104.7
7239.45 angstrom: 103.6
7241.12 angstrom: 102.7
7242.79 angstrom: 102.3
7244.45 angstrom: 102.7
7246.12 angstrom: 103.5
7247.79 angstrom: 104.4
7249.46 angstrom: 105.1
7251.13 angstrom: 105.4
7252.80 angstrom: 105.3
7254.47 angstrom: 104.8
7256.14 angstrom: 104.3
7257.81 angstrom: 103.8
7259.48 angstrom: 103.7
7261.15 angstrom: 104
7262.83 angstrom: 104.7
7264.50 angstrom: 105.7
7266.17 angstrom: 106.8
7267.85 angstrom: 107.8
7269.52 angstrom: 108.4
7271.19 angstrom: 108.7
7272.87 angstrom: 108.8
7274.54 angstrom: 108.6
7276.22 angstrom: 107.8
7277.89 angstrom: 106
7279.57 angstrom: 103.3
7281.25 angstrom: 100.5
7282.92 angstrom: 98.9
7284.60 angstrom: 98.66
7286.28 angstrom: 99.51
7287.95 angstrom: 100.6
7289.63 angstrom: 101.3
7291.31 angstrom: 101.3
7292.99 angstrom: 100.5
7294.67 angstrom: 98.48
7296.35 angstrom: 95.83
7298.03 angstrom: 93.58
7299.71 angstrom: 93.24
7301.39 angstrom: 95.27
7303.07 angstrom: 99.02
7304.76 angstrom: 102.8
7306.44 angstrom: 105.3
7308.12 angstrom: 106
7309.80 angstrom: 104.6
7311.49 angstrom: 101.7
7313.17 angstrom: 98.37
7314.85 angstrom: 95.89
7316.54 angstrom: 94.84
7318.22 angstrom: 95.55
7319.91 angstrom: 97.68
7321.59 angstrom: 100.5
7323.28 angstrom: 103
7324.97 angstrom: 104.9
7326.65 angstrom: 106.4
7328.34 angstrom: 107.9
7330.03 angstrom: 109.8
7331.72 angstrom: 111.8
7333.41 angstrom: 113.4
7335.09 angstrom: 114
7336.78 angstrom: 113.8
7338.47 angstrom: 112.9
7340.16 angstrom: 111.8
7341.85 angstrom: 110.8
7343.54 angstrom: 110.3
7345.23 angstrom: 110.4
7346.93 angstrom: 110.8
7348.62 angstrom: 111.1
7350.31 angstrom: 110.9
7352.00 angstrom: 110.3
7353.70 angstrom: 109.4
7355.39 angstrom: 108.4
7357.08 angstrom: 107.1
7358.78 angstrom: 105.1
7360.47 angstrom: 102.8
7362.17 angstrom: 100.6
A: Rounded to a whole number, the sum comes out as 109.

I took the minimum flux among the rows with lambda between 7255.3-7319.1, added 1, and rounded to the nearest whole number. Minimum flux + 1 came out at 94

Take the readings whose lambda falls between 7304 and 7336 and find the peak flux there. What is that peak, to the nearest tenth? 114.0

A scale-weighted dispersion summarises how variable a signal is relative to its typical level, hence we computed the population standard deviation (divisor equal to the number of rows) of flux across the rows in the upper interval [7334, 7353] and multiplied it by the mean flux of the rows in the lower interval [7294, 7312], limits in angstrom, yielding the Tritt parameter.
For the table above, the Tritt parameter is 131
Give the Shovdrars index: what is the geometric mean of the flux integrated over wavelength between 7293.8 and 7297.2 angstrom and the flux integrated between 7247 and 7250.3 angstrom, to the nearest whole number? 338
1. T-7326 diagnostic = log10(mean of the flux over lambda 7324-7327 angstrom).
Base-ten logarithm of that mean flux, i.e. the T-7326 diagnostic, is 2.02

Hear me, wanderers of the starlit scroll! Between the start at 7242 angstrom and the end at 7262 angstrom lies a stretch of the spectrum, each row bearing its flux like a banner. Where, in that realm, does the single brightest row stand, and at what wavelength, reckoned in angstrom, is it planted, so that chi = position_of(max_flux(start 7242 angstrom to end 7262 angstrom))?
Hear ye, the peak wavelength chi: 7251.13 angstrom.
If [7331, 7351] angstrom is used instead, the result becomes 7335.09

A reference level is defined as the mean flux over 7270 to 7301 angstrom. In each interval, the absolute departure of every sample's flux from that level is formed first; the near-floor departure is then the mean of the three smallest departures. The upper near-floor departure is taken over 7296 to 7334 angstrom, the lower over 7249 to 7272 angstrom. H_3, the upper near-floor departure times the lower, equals 2.1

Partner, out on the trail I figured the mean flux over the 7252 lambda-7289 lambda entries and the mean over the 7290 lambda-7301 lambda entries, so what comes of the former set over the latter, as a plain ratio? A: 1.08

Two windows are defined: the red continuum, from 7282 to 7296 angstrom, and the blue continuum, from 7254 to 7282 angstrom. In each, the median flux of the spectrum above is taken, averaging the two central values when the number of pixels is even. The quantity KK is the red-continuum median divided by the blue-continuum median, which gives 0.95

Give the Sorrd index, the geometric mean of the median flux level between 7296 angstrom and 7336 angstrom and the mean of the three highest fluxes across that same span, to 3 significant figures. 108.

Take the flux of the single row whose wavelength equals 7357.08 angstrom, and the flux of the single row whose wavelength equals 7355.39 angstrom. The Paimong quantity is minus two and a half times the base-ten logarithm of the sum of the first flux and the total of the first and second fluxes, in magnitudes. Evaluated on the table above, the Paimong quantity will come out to -6.27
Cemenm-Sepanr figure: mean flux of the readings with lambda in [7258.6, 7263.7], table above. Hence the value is 104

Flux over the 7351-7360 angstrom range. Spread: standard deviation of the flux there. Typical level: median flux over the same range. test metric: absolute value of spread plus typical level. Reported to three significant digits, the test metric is 110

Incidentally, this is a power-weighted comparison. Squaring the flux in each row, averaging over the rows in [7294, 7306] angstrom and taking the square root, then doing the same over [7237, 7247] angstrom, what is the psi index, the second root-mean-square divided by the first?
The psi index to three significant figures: 1.07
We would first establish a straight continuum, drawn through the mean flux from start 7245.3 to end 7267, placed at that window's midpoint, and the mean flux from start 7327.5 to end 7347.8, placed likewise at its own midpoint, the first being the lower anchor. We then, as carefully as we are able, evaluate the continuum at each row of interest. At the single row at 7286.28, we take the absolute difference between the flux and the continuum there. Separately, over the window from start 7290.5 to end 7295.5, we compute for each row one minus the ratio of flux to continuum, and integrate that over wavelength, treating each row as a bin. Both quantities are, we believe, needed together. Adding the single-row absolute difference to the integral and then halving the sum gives 4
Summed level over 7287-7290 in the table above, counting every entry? 202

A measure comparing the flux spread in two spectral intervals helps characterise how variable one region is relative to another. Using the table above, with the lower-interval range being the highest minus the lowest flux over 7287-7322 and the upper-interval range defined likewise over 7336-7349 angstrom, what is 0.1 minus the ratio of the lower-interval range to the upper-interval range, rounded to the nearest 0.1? -3.5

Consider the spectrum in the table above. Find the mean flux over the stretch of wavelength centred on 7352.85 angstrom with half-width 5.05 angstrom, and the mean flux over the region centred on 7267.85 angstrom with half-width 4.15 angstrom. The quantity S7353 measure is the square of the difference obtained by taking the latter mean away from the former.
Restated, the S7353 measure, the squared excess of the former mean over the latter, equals 4.2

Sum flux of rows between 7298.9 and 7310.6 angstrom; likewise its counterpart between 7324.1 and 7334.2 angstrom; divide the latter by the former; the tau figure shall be 0.9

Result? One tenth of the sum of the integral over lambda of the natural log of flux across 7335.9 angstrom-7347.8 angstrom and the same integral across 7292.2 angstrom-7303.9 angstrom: 11.0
